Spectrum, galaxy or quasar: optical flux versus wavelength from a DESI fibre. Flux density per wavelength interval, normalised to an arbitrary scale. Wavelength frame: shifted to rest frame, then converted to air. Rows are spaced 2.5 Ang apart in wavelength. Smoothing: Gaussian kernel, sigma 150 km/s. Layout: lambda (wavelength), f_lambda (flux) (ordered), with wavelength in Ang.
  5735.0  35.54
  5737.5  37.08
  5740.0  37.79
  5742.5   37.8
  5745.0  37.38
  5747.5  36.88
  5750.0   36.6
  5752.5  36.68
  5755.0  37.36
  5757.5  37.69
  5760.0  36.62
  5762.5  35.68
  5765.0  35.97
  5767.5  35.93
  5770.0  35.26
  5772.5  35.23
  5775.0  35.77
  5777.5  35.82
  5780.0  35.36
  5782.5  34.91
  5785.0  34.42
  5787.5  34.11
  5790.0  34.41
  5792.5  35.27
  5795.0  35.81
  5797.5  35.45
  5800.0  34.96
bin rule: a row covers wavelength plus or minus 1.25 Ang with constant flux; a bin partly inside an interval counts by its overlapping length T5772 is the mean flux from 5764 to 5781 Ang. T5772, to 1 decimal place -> 35.6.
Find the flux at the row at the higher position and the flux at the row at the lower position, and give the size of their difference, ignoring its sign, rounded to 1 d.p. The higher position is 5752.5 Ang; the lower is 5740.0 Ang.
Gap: 1.1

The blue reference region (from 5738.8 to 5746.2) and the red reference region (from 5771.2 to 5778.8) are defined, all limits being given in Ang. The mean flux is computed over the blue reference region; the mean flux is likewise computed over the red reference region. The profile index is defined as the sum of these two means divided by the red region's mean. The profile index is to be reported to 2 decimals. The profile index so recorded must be 2.06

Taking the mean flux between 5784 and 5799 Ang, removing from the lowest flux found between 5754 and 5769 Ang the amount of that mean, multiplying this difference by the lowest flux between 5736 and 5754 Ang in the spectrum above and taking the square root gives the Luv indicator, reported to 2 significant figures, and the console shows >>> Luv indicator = 5.3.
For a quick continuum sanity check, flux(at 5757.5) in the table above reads 37.69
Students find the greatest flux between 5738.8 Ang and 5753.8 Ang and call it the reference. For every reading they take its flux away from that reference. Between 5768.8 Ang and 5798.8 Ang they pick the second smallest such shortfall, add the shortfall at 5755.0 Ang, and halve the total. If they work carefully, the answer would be 1.2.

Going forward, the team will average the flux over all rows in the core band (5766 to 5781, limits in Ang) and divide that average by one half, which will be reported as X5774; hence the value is 71.1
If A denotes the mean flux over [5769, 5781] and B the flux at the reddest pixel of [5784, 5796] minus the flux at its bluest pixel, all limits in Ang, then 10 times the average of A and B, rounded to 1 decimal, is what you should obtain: 184.4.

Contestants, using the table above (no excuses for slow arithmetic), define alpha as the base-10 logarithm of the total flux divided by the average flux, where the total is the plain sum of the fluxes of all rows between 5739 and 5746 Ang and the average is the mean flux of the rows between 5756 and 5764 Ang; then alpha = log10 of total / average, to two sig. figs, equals 0.49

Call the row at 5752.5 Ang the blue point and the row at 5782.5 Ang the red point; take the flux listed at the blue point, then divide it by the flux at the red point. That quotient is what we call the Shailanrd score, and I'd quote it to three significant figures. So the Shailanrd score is 1.05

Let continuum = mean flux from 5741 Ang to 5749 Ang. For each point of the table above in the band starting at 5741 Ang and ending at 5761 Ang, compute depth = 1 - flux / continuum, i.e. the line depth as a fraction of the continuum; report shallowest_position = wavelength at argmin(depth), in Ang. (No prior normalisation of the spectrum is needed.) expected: 5742.5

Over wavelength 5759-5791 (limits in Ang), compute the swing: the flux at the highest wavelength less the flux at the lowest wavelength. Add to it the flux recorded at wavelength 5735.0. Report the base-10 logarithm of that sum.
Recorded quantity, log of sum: 1.52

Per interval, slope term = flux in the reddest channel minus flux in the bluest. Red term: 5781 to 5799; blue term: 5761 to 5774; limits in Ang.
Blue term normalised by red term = -0.8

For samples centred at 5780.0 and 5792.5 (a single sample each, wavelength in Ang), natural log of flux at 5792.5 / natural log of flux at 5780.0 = 0.9993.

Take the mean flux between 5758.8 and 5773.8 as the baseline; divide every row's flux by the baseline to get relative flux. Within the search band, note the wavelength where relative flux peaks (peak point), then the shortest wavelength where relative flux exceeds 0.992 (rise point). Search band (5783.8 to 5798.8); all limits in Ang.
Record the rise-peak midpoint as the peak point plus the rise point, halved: 5795.0 Ang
